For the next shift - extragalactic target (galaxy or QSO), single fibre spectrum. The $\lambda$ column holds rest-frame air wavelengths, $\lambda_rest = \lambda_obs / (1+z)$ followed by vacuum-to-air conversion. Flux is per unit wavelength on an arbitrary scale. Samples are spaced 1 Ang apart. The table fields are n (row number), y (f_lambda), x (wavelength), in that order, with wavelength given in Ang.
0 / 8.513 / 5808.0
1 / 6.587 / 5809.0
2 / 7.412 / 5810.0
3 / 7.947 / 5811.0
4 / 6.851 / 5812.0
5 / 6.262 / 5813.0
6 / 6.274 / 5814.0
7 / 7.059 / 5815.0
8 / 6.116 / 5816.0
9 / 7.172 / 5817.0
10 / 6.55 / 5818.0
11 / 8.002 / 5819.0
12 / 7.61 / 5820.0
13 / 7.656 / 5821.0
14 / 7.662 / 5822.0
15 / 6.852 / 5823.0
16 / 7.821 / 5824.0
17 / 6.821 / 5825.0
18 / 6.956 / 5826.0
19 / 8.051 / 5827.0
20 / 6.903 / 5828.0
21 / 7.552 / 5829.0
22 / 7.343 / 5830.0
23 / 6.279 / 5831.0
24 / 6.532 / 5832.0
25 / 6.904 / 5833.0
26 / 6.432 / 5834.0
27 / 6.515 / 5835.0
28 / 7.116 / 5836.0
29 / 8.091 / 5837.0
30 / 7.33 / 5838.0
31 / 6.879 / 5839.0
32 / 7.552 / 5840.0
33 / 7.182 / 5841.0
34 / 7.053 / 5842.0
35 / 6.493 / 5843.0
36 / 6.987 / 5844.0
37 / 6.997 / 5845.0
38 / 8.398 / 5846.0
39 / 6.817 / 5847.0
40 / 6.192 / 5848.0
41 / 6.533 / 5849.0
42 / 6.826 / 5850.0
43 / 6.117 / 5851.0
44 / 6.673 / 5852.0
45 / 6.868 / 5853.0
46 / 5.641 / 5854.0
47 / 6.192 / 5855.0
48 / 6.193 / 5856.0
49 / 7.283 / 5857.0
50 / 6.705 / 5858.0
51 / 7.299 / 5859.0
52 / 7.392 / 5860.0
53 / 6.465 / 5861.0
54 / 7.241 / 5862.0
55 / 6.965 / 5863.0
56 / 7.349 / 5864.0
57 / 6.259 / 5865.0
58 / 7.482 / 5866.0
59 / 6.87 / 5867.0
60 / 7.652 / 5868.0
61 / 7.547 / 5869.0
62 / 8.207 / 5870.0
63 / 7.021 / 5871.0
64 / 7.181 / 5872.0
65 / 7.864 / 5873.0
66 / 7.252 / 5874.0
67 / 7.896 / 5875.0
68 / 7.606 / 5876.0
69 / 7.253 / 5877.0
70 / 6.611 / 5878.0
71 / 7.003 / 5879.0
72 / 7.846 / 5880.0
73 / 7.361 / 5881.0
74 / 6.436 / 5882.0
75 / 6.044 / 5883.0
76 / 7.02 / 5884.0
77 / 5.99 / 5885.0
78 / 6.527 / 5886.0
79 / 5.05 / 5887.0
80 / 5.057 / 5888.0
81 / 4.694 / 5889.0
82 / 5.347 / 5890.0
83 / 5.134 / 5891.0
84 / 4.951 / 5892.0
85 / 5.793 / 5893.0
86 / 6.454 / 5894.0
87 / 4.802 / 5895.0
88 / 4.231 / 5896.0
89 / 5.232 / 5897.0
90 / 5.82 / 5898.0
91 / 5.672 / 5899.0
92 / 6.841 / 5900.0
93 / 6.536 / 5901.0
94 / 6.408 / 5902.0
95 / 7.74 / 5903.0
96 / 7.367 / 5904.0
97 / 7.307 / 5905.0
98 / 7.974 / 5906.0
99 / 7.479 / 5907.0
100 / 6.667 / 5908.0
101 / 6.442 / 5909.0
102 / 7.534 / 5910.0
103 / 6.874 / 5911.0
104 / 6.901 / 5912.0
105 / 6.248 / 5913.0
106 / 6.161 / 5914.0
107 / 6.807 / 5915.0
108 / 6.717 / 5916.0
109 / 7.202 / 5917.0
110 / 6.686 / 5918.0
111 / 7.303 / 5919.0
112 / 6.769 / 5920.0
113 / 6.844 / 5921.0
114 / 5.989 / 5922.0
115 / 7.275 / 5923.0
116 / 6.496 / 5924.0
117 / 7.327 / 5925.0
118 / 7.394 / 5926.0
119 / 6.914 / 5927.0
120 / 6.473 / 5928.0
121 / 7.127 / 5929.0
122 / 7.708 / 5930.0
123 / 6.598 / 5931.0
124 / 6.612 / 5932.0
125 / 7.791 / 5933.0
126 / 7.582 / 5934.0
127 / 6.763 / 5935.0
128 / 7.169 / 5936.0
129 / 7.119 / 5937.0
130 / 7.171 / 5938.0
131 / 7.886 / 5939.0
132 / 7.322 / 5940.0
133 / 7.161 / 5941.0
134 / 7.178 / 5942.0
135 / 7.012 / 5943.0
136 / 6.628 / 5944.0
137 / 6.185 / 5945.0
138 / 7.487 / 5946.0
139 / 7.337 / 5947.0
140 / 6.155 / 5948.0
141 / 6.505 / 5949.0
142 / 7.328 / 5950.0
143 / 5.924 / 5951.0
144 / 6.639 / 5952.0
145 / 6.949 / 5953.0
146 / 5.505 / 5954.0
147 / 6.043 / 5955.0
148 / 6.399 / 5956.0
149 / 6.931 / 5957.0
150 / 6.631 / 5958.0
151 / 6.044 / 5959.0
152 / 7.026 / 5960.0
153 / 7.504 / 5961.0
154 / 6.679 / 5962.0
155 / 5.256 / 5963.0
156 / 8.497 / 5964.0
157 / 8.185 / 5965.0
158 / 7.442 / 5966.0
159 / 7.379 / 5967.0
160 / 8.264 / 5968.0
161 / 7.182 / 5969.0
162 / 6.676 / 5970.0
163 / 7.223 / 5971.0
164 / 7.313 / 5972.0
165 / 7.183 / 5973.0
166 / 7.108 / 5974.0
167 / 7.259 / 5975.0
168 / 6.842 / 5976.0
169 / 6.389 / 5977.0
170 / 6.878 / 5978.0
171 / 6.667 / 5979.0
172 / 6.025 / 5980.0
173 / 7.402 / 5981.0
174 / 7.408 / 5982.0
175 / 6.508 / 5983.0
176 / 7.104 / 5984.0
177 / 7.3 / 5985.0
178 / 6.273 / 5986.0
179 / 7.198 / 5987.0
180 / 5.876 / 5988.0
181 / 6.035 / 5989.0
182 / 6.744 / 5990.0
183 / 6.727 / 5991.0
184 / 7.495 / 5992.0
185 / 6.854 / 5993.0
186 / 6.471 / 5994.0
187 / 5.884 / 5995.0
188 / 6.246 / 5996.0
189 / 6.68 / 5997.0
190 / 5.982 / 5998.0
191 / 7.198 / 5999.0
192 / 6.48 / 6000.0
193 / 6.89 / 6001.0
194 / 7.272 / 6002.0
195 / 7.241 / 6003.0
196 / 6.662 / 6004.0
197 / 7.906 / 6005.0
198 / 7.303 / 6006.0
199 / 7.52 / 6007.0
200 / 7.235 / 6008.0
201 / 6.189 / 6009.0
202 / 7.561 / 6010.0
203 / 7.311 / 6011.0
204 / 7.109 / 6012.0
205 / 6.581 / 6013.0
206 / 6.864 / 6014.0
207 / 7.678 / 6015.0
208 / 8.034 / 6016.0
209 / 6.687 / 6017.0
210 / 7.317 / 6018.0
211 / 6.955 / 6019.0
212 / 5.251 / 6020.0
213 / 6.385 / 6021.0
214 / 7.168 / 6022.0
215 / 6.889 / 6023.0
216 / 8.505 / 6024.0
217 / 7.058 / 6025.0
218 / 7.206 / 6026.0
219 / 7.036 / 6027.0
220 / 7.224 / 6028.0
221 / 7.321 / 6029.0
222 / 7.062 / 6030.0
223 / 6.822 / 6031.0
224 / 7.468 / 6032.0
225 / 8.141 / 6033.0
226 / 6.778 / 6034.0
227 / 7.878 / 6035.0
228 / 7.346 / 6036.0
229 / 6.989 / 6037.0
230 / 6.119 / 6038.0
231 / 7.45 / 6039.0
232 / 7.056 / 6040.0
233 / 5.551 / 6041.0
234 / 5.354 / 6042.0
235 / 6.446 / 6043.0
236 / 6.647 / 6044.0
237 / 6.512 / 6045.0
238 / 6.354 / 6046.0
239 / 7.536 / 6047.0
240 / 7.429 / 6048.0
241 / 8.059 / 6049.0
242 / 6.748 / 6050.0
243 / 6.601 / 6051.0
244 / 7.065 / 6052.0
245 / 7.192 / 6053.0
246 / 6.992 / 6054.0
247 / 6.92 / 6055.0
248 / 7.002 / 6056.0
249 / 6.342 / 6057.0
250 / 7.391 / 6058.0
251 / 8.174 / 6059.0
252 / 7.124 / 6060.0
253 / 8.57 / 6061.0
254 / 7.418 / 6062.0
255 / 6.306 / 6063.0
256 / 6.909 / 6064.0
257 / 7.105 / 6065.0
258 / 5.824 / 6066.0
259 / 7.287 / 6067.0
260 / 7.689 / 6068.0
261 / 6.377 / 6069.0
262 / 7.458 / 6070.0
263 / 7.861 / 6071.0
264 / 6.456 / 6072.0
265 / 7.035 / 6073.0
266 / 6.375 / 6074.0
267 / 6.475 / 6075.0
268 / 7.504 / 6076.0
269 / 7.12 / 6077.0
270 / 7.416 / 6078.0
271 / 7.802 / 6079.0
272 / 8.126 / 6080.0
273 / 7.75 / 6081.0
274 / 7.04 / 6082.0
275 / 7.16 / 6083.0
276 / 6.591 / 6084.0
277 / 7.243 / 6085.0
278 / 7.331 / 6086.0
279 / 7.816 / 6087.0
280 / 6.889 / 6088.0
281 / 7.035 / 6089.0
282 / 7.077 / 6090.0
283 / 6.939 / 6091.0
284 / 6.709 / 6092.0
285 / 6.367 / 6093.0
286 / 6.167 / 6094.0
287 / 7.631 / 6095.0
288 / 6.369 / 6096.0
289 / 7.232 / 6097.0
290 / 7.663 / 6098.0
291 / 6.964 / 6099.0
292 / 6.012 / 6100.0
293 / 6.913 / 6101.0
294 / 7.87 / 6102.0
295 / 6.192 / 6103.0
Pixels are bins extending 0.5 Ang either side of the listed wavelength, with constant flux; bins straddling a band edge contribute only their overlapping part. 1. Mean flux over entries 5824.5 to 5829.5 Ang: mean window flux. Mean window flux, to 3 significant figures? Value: 7.26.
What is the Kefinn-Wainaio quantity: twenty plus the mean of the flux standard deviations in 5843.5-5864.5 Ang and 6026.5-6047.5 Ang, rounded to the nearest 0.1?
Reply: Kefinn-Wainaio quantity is 20.6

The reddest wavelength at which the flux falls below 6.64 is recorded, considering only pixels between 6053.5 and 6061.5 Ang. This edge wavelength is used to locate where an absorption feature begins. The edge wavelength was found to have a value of 6057.0 Ang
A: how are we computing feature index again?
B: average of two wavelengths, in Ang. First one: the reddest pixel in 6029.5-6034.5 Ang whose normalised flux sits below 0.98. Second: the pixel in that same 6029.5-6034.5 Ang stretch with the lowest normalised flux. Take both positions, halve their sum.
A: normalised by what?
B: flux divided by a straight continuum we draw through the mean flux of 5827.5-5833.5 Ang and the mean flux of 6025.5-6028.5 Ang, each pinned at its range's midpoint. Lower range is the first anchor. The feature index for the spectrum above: 6034.0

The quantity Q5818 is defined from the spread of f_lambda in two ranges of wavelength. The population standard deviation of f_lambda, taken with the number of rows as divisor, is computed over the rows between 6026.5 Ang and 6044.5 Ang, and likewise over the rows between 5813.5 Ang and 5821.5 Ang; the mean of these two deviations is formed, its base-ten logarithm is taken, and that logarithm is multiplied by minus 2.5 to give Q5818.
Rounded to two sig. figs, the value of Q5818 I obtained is 0.43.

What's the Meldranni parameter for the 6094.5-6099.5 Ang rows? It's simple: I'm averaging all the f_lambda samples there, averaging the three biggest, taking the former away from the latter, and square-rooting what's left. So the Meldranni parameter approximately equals 0.58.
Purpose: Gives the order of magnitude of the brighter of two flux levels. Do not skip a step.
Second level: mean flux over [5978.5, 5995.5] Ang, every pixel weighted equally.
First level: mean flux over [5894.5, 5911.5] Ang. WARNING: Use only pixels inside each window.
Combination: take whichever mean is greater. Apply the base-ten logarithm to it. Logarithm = 0.826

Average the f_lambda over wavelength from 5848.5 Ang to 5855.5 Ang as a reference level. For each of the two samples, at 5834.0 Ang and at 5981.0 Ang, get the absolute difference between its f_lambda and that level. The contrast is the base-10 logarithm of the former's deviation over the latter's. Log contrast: -1.6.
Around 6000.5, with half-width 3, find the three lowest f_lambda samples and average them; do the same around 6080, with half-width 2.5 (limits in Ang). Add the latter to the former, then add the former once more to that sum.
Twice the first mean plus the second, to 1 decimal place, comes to 20.3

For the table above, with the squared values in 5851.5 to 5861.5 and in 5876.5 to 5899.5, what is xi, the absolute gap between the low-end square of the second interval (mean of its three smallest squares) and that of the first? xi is 15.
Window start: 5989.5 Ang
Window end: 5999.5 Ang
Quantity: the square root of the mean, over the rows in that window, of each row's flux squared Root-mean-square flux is 6.65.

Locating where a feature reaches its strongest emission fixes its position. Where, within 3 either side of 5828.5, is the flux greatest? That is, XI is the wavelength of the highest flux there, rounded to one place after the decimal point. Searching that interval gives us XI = 5827.0 Ang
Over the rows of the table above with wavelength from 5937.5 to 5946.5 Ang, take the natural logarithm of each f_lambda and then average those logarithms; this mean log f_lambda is 1.960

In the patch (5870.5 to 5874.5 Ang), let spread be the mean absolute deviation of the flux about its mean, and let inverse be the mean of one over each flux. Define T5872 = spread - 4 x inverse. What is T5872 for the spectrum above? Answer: -0.28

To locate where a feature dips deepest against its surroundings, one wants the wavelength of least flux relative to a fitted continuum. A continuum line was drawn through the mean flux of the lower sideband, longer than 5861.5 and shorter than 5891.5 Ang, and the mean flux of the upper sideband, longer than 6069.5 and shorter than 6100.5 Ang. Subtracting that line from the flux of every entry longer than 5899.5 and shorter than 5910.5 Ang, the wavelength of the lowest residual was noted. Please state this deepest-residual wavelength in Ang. 5902.0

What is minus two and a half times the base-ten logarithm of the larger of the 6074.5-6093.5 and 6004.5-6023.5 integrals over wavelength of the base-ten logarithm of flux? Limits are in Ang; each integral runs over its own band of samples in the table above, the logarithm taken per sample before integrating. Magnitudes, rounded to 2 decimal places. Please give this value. -3.03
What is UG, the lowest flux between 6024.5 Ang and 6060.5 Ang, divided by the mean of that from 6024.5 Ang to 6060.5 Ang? 0.76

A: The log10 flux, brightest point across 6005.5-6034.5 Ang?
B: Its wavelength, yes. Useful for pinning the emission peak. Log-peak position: 6024.0 Ang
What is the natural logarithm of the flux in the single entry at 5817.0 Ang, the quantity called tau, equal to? 1.97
